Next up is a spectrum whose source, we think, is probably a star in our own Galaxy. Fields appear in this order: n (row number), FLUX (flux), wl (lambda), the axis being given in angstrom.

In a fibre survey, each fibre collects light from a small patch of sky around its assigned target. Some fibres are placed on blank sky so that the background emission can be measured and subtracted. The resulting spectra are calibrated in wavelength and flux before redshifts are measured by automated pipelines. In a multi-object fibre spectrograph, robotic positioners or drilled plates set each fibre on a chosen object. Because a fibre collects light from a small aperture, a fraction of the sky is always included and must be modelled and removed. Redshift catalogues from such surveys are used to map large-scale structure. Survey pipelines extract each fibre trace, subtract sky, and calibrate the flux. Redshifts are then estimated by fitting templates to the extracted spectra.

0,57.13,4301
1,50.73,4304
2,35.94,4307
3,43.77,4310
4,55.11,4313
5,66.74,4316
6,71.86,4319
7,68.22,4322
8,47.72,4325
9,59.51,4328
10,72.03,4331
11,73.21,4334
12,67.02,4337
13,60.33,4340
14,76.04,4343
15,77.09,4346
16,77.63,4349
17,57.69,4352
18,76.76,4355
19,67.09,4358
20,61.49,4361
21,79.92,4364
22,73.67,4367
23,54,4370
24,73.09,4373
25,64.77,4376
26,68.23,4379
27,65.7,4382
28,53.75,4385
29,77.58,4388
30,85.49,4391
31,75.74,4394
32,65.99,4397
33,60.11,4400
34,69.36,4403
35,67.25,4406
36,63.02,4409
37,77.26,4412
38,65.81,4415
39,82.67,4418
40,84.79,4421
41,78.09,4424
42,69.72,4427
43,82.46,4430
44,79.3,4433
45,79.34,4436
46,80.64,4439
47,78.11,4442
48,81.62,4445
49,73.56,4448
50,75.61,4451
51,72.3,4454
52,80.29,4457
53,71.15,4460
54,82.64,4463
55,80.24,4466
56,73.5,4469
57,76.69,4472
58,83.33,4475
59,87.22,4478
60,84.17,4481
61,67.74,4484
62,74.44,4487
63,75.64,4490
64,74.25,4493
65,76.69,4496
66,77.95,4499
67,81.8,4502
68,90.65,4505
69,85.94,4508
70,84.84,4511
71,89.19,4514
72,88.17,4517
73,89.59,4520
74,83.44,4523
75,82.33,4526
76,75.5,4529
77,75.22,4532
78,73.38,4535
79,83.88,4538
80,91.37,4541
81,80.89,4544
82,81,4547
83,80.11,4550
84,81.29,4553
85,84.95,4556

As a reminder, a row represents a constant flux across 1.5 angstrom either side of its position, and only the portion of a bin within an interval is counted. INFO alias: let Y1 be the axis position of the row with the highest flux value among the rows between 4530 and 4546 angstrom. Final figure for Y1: 4541 angstrom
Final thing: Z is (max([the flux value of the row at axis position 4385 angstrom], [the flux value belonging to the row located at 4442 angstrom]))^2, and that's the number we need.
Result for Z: 6101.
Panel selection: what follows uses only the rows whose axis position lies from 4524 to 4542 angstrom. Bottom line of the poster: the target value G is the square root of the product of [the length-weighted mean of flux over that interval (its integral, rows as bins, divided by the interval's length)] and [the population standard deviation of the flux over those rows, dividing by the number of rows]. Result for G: 22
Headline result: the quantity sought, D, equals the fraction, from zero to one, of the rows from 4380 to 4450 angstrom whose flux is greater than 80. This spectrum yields 0.26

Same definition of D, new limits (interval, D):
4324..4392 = 0.04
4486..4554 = 0.65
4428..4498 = 0.39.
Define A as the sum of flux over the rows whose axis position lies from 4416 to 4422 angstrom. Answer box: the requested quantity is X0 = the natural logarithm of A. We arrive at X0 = 5.12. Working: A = 167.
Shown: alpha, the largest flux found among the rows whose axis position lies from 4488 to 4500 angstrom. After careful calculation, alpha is 77.95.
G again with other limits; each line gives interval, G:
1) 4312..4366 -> 24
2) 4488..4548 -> 22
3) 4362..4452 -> 25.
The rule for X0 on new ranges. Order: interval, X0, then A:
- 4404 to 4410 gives 4.87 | 130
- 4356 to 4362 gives 4.86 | 129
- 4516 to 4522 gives 5.18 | 178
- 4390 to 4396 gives 5.08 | 161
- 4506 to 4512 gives 5.14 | 171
